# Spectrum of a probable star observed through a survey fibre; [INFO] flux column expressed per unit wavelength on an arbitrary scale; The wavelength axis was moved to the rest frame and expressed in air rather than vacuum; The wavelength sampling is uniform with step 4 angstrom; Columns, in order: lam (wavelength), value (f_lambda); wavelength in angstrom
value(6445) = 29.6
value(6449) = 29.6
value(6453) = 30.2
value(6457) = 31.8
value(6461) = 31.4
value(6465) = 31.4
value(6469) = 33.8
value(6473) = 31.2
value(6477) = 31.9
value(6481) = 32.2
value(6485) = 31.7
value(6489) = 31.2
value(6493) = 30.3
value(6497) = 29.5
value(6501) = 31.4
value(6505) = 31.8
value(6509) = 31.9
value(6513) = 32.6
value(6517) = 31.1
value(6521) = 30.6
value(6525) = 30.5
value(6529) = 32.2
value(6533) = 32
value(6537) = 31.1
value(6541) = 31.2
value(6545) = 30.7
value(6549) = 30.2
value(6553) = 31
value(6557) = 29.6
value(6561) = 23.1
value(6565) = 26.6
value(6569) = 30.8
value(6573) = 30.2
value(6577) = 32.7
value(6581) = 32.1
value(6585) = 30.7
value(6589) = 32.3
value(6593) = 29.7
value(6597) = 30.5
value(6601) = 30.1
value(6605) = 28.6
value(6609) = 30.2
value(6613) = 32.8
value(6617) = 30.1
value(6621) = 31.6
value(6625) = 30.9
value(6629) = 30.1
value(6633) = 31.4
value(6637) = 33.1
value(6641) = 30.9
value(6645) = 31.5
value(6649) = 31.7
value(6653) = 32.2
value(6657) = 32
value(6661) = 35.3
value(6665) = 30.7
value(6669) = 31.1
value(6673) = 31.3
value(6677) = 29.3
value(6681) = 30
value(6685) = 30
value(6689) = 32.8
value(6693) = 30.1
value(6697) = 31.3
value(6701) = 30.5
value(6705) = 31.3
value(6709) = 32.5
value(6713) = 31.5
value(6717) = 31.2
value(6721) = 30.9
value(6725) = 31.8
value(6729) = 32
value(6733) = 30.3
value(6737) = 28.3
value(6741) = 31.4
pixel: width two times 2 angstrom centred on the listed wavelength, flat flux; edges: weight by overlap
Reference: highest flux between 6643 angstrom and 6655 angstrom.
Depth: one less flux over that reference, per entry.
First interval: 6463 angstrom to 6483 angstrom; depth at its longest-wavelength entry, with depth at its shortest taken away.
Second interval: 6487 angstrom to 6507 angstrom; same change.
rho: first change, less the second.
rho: -0.006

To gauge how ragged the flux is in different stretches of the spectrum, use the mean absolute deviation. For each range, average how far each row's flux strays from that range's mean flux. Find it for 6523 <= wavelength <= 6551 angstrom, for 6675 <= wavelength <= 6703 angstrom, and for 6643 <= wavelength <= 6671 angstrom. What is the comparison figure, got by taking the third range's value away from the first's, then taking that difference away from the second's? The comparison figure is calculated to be 1.2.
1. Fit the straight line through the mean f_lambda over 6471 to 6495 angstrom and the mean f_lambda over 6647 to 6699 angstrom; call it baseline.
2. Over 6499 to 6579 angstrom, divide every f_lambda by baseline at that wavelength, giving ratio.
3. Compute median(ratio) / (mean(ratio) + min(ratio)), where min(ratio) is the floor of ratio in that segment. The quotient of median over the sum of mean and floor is 0.579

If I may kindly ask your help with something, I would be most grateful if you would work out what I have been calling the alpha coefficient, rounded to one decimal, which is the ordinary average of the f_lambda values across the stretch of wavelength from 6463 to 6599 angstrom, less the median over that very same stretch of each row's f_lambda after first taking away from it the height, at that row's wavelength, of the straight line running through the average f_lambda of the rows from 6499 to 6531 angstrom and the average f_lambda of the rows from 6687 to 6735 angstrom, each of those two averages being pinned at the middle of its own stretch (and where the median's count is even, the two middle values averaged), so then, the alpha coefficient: 31.2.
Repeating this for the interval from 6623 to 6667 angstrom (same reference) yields 31.7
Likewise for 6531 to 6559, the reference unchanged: 31.3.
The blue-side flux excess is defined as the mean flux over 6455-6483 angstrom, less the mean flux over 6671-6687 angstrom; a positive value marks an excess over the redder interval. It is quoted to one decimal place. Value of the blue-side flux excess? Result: 1.8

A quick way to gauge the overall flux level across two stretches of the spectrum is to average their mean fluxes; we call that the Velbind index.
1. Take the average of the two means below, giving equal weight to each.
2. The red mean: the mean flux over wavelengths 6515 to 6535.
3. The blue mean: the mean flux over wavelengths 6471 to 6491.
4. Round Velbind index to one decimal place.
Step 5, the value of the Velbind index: 31.5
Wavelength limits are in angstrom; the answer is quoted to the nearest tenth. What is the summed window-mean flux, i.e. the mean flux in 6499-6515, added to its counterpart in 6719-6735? 63.2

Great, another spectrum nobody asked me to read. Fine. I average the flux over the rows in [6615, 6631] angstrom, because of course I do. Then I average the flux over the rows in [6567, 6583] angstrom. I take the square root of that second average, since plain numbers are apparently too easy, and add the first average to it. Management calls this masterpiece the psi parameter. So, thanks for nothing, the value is 36.3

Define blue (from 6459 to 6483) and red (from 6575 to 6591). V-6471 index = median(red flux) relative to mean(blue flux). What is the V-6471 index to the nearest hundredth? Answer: 1.01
